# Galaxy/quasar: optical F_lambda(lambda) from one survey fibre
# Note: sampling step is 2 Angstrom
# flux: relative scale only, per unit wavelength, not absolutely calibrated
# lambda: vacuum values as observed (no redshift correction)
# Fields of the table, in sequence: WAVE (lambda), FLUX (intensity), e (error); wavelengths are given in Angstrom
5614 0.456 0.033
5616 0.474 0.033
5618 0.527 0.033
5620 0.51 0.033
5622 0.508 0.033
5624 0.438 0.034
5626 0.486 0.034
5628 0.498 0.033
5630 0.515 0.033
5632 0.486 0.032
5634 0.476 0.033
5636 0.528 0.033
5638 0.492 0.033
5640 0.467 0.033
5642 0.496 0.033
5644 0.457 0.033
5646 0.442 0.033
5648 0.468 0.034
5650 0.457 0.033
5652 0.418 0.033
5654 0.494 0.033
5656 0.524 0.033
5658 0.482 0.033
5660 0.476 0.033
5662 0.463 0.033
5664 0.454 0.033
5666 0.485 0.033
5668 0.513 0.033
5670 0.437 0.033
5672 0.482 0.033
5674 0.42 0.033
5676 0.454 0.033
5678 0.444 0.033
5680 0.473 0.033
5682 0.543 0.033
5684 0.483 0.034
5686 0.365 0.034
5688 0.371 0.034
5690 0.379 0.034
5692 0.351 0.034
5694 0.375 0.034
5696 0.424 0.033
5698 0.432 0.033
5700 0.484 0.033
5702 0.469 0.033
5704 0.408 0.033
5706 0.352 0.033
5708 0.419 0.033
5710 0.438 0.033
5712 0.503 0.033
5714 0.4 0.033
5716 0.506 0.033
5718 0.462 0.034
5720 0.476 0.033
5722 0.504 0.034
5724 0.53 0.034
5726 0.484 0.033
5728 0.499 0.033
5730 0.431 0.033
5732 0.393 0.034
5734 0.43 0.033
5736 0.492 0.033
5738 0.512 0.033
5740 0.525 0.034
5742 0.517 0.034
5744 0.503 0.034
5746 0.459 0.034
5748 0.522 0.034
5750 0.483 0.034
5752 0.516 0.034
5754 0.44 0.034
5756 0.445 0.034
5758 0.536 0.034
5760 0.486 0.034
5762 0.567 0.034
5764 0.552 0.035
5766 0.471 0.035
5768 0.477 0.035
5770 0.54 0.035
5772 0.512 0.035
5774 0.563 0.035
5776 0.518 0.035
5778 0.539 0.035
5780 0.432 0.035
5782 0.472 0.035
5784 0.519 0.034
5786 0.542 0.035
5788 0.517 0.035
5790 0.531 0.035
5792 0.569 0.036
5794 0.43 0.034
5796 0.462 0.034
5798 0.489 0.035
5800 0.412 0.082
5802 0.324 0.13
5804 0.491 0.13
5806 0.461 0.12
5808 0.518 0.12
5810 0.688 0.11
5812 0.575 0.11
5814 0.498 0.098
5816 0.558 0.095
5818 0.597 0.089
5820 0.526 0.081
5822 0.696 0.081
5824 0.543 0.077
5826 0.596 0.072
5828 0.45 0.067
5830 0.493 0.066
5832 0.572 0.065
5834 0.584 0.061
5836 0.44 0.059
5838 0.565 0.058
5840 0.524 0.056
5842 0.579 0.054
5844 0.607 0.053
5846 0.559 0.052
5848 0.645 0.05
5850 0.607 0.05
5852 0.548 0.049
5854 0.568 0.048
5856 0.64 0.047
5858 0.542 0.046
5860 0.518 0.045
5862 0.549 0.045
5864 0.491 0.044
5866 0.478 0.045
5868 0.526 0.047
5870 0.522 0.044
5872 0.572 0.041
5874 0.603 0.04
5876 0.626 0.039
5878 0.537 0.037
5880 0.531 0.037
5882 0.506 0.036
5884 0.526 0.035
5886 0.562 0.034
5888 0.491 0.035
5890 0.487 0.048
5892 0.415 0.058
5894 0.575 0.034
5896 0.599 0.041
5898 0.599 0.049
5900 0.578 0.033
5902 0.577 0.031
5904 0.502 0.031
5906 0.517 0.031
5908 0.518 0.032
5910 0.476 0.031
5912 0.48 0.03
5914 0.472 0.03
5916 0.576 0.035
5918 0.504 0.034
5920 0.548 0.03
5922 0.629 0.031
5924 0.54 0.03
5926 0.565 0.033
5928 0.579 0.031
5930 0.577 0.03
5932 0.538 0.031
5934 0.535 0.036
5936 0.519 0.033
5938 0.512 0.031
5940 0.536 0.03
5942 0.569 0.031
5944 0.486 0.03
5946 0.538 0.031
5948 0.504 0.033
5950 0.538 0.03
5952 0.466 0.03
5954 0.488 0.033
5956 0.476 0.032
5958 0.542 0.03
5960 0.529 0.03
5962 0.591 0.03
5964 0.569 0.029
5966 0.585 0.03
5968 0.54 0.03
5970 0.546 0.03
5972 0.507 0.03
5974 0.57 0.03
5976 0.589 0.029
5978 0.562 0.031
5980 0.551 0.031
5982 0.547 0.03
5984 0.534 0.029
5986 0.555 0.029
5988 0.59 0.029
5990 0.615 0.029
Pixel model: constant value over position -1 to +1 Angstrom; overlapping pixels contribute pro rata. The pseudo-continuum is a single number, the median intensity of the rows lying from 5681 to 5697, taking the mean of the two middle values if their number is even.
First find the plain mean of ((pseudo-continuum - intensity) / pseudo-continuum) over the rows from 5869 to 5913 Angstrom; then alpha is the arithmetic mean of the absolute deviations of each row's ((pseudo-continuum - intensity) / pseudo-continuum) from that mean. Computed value 0.112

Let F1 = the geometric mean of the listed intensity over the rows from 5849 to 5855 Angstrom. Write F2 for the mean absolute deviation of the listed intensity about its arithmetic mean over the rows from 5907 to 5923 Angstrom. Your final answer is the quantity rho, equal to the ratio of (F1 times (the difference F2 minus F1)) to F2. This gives -6.9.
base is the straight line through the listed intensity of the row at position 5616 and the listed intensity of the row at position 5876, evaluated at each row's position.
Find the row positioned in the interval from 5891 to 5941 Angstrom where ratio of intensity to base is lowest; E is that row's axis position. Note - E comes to 5892 Angstrom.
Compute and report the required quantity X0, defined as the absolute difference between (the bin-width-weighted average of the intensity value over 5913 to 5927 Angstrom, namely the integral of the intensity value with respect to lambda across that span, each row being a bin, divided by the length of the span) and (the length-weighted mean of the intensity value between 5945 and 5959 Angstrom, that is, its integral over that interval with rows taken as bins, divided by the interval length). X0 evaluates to 0.04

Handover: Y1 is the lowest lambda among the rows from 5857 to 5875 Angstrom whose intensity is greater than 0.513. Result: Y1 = 5858 Angstrom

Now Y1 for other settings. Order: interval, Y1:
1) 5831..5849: 5832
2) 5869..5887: 5870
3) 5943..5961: 5946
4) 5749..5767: 5752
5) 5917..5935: 5920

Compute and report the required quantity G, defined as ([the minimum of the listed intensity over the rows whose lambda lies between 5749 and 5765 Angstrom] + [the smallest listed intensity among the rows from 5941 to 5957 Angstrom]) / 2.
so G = 0.45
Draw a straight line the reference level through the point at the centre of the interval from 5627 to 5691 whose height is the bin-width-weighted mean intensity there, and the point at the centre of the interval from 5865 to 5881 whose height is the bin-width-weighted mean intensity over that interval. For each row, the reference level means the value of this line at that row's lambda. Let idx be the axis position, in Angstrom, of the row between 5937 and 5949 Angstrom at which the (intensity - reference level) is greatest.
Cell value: 5942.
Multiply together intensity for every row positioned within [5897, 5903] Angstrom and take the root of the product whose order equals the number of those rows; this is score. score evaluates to 0.58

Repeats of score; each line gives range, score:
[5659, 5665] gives 0.46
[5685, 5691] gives 0.37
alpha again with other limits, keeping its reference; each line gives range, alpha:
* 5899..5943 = 0.085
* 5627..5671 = 0.060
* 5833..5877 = 0.108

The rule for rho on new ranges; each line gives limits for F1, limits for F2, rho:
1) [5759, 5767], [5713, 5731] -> -8.2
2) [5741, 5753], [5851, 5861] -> -7.1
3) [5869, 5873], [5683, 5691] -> -6.6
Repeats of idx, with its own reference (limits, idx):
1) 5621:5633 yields 5630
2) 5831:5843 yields 5834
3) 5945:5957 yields 5946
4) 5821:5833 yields 5822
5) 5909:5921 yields 5916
